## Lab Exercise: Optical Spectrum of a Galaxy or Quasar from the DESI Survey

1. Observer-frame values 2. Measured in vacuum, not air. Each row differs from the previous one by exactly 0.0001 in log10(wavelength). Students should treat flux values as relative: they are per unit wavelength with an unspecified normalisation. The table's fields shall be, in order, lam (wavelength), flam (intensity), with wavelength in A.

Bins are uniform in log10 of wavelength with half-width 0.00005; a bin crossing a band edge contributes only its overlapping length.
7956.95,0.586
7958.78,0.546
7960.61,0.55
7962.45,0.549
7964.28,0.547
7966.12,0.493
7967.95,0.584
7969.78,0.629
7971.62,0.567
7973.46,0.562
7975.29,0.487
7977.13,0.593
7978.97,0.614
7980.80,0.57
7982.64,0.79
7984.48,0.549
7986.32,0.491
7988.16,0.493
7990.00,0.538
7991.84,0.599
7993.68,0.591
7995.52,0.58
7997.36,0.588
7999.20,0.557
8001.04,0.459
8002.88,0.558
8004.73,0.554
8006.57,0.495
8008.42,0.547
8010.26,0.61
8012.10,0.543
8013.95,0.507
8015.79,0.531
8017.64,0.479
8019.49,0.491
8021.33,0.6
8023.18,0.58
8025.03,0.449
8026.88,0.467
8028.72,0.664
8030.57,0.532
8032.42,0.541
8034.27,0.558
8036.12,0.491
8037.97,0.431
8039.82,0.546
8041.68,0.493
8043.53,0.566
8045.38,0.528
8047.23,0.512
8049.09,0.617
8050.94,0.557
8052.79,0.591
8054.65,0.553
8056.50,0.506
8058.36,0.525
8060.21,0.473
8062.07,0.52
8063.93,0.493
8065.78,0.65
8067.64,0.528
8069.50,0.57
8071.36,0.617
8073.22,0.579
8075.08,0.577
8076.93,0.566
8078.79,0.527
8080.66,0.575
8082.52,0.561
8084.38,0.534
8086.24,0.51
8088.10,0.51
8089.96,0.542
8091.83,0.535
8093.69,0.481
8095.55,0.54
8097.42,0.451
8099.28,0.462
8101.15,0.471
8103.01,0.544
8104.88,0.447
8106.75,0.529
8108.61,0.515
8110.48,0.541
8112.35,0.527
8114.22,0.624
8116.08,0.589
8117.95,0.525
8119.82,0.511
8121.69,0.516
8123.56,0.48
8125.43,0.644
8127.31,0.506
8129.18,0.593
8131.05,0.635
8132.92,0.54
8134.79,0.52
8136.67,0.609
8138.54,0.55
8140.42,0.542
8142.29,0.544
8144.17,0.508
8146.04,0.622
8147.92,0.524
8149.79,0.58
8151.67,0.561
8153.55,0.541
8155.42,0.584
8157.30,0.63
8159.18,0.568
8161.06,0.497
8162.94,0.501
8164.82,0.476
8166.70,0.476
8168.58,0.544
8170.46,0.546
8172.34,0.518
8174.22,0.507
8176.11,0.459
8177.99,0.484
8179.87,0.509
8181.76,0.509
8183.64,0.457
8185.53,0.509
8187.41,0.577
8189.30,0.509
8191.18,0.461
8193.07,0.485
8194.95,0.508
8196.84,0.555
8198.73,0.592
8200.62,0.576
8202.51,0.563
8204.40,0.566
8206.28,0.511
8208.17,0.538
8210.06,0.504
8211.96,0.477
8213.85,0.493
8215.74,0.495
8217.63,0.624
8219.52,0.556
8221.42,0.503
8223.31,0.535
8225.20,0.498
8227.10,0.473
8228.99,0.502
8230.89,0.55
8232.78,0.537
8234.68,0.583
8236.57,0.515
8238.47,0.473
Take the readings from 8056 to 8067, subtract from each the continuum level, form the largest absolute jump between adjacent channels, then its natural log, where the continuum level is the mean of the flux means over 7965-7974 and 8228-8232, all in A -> -1.9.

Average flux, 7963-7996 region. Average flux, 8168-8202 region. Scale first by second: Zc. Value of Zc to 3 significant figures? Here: 1.10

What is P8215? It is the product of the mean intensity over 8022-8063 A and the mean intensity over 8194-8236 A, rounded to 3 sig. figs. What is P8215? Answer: 0.284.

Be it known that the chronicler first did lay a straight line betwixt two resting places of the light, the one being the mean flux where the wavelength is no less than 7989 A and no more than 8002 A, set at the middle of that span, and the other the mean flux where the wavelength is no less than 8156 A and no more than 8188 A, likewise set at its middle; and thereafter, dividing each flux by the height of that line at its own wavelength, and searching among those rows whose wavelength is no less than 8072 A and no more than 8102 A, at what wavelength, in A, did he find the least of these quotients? 8097.42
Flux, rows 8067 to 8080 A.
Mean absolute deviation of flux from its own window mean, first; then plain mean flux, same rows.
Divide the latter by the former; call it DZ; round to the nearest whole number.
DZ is 25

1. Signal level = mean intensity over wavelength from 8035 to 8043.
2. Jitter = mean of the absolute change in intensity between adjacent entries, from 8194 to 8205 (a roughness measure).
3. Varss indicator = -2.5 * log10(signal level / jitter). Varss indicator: -3.3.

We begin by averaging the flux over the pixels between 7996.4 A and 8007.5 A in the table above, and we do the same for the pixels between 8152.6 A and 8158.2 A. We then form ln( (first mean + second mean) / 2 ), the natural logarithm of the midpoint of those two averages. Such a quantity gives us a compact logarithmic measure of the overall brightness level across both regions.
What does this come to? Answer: -0.58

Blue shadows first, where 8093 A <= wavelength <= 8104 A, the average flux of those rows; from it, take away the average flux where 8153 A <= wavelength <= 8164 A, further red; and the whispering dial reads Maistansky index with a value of -0.06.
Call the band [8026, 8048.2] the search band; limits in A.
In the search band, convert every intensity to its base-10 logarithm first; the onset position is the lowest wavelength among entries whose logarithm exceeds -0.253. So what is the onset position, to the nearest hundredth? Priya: 8028.72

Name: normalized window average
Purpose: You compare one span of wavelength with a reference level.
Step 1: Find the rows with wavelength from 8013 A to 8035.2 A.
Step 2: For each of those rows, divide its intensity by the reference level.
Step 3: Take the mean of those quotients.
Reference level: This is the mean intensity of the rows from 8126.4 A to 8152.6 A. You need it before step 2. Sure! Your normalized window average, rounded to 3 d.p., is 0.953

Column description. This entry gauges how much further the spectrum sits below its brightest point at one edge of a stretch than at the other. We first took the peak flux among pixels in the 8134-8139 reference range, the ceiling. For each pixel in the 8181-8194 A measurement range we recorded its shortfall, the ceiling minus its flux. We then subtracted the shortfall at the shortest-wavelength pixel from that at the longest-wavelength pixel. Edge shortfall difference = 0.02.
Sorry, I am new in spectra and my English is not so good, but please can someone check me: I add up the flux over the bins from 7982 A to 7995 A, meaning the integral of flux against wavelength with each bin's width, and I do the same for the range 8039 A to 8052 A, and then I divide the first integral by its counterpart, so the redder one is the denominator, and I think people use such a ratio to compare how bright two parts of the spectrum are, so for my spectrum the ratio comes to 1.05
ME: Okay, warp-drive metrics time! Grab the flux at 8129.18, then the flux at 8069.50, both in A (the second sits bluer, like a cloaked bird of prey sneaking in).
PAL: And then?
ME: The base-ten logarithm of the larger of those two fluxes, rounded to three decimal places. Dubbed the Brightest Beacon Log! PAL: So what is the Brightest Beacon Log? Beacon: -0.227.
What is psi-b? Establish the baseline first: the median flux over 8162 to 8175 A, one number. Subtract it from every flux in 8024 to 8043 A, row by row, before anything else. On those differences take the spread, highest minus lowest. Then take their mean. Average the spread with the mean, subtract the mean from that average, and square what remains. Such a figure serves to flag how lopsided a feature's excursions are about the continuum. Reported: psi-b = 0.012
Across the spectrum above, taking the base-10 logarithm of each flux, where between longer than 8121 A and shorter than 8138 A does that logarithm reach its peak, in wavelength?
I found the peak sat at 8125.43 A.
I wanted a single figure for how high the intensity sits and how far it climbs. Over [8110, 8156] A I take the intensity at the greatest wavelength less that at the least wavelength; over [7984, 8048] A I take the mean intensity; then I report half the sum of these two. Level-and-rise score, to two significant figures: 0.29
